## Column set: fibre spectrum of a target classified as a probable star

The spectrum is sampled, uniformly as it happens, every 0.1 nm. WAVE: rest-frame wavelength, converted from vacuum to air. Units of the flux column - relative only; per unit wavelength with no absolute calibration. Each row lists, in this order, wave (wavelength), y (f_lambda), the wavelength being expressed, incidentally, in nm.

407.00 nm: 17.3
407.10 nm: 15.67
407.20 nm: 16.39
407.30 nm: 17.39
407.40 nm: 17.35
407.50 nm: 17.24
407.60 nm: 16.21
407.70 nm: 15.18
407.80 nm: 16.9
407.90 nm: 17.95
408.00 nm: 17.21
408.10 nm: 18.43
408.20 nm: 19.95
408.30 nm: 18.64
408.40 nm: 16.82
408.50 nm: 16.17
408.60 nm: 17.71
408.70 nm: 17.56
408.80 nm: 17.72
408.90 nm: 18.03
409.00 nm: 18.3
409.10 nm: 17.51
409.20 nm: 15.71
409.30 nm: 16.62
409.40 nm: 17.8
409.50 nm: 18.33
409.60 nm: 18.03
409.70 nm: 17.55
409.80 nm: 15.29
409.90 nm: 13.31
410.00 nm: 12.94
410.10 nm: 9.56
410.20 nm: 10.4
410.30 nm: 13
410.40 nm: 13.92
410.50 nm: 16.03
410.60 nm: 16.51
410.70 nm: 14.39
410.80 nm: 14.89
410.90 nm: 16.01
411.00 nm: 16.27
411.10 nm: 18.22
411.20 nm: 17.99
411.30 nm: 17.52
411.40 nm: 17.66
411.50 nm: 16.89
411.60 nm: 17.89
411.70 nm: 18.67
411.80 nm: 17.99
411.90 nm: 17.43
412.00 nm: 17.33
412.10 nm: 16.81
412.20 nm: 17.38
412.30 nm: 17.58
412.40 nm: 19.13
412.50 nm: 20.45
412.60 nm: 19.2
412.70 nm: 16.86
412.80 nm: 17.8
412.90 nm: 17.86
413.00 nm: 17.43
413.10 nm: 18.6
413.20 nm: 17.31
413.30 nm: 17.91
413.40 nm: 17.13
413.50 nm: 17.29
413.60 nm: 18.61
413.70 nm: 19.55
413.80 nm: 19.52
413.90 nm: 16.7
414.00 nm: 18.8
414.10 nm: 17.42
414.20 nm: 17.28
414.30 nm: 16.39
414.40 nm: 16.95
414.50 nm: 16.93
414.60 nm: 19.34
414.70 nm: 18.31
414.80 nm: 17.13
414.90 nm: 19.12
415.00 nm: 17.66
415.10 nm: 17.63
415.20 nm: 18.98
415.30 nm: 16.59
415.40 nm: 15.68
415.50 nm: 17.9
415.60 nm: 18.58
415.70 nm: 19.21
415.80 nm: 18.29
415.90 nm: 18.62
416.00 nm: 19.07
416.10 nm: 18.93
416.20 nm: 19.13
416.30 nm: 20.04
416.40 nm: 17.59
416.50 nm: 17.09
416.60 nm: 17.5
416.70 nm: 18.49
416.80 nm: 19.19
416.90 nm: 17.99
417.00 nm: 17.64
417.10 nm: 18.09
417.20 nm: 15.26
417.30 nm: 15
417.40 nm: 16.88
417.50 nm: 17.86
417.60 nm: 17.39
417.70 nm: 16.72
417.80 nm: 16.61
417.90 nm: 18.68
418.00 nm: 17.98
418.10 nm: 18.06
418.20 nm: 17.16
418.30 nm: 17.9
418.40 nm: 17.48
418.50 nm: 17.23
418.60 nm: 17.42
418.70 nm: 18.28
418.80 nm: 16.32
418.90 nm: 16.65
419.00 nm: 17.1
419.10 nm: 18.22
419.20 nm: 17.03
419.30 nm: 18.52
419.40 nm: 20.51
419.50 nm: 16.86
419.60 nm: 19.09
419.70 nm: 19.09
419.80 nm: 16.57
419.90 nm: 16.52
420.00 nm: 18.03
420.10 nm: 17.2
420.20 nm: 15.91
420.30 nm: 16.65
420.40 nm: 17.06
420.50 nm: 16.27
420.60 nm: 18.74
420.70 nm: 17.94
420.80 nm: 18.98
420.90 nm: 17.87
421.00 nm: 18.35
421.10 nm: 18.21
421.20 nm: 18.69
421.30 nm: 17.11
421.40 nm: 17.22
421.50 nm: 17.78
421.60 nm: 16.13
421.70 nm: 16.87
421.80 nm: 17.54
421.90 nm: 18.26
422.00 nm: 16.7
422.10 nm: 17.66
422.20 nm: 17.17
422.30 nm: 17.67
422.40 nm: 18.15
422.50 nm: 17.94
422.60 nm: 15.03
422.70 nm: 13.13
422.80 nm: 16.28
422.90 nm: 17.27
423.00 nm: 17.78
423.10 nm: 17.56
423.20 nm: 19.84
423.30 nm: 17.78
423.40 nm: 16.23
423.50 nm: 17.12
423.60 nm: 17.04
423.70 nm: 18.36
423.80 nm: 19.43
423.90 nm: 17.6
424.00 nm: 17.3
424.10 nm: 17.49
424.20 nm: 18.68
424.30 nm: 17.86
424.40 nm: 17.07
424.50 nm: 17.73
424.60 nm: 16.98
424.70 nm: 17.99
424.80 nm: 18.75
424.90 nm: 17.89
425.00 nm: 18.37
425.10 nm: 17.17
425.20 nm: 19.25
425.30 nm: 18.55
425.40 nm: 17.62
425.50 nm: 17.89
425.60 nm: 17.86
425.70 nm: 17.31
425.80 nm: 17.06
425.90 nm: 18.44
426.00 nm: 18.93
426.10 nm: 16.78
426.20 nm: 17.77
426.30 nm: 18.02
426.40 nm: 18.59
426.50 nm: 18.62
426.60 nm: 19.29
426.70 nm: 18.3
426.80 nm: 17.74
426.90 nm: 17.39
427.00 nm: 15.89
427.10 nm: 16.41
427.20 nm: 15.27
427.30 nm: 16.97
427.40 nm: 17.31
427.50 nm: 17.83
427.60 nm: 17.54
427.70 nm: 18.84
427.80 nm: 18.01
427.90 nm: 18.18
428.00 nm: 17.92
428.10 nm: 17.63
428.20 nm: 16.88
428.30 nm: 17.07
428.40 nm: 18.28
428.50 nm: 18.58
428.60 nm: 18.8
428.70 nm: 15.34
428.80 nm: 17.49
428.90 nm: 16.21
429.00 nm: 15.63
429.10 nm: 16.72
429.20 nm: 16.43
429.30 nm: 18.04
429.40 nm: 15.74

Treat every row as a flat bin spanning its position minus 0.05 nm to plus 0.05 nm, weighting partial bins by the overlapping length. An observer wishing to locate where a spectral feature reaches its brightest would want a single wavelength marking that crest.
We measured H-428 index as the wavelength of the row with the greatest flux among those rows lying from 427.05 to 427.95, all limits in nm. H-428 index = 427.70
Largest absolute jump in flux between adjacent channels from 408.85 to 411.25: 3.4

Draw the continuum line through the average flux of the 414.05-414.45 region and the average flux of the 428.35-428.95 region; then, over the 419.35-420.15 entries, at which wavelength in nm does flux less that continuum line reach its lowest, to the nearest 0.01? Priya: 419.90 nm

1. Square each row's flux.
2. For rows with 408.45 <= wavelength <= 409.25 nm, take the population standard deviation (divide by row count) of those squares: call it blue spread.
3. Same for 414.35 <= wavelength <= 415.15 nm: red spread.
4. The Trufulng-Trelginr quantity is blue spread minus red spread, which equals -3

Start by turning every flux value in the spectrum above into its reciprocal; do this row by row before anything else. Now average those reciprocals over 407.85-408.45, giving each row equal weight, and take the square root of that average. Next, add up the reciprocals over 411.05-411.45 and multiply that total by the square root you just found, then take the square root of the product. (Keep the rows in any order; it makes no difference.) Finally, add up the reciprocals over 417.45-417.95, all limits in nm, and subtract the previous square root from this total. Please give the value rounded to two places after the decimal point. 0.06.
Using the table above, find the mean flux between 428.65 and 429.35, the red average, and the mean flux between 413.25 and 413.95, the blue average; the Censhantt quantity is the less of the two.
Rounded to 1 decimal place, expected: 16.6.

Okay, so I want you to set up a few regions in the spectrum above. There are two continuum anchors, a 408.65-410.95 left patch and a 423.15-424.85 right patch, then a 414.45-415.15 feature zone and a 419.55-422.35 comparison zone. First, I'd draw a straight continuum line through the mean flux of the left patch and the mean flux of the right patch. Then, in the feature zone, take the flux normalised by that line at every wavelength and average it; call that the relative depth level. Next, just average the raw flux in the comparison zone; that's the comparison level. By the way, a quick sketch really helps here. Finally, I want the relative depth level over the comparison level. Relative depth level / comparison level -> 0.0626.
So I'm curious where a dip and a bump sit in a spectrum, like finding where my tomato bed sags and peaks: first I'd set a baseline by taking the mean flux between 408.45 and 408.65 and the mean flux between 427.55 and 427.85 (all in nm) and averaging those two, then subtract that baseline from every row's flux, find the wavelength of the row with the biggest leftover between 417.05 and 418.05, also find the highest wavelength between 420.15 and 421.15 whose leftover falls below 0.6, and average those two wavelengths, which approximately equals 419.40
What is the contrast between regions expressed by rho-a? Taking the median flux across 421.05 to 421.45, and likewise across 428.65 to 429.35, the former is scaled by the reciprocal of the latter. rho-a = 1.08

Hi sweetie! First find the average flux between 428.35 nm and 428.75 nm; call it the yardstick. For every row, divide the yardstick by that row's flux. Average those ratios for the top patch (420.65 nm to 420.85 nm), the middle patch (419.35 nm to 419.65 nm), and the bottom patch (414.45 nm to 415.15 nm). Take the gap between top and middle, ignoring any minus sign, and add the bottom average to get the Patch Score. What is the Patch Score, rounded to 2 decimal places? 1.00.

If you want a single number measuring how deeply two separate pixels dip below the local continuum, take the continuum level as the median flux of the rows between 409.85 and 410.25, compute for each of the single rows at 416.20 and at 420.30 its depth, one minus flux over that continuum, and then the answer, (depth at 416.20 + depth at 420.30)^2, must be 1.1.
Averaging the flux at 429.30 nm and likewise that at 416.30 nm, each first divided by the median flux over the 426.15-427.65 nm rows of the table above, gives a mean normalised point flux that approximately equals 1.07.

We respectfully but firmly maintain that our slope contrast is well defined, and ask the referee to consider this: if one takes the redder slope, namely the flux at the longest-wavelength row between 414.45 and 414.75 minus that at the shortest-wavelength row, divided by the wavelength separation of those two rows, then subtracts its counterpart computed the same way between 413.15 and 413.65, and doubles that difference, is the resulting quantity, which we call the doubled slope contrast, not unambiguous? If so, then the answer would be 7.3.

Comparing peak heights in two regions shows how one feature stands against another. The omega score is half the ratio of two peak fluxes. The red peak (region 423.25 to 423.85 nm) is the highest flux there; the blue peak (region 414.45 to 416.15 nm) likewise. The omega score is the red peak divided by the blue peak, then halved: 0.502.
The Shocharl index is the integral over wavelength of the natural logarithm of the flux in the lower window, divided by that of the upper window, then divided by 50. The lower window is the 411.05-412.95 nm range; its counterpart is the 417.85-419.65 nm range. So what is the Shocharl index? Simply 0.021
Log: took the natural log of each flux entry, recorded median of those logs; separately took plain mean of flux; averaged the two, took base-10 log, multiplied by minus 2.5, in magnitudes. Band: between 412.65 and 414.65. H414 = -2.53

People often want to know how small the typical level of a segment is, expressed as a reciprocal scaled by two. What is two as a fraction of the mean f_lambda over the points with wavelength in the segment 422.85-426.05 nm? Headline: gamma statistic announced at 0.112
